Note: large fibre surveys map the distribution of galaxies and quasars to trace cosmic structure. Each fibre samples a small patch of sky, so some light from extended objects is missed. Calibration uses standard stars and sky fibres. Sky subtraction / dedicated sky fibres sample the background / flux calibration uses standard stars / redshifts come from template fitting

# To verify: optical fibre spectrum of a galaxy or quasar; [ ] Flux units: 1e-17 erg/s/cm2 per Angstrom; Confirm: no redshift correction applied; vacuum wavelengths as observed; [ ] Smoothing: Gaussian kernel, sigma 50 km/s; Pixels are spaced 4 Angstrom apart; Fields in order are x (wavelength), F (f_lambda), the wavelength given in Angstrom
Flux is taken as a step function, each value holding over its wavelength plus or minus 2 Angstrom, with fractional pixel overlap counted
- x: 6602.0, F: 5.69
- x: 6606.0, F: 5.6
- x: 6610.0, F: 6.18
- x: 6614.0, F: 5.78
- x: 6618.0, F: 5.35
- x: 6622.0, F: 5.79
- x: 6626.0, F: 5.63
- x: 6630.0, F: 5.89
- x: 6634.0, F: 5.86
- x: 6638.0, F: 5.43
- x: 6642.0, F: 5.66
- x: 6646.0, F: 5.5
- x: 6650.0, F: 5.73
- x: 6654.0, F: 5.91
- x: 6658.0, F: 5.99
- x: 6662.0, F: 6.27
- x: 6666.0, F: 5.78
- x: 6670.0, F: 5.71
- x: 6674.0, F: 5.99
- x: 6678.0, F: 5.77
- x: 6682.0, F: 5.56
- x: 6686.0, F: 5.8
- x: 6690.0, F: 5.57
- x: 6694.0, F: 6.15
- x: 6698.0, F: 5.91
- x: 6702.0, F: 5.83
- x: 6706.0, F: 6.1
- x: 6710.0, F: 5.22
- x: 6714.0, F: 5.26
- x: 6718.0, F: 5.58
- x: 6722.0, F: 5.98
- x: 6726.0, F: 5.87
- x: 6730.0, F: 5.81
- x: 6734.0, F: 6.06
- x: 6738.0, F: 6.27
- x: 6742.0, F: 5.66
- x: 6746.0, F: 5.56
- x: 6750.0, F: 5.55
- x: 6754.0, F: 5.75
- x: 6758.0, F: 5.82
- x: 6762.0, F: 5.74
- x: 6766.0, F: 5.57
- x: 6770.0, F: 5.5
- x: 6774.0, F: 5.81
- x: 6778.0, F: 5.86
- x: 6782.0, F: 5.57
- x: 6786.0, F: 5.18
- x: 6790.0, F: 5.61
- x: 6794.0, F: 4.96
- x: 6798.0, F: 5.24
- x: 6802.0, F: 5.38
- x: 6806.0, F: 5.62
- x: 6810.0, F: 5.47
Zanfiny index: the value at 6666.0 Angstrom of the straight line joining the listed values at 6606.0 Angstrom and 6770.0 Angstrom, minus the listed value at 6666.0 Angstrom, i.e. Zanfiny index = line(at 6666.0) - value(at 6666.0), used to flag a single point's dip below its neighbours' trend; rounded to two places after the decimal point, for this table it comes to -0.22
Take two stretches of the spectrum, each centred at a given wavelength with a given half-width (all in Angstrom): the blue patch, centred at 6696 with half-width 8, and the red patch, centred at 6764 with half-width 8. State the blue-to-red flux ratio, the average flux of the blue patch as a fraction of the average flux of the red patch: 1.04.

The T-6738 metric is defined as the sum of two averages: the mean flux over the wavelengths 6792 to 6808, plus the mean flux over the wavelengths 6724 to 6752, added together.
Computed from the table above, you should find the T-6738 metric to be 11.1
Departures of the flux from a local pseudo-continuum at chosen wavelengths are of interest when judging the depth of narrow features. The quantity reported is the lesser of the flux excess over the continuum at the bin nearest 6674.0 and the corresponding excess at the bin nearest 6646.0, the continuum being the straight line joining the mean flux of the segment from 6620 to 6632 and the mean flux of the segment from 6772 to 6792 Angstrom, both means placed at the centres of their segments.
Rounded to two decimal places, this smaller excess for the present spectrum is -0.25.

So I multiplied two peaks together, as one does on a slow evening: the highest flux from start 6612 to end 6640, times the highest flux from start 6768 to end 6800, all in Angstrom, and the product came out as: 34.5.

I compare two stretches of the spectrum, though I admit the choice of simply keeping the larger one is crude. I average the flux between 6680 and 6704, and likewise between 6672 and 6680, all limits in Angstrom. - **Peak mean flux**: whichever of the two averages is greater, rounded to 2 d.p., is 5.88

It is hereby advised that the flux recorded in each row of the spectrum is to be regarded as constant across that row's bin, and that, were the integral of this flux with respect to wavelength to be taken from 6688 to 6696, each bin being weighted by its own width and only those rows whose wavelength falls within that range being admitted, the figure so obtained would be 47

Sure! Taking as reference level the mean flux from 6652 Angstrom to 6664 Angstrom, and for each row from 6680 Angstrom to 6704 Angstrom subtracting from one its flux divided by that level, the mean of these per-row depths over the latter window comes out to 0.042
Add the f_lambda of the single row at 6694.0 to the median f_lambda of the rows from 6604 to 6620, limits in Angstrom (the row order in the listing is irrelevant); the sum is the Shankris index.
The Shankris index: 11.8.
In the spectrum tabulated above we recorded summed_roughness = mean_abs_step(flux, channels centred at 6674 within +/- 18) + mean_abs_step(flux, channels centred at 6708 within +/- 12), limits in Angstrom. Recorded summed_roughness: 0.57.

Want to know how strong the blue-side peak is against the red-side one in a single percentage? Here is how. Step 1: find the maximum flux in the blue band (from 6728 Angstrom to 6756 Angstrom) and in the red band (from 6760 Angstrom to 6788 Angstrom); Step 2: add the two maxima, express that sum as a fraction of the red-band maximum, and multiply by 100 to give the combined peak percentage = 207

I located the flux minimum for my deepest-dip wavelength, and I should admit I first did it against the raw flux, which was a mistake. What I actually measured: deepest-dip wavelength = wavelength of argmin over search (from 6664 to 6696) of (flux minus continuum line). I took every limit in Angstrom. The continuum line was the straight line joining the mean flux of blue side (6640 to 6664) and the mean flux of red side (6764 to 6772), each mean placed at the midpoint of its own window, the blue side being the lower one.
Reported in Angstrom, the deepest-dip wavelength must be 6682.0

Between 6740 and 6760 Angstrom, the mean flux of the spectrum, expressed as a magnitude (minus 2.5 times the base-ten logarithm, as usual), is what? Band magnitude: -1.884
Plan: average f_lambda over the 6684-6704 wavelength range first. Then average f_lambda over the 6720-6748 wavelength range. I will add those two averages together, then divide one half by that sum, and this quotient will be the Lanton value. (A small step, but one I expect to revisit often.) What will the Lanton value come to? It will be 0.0426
